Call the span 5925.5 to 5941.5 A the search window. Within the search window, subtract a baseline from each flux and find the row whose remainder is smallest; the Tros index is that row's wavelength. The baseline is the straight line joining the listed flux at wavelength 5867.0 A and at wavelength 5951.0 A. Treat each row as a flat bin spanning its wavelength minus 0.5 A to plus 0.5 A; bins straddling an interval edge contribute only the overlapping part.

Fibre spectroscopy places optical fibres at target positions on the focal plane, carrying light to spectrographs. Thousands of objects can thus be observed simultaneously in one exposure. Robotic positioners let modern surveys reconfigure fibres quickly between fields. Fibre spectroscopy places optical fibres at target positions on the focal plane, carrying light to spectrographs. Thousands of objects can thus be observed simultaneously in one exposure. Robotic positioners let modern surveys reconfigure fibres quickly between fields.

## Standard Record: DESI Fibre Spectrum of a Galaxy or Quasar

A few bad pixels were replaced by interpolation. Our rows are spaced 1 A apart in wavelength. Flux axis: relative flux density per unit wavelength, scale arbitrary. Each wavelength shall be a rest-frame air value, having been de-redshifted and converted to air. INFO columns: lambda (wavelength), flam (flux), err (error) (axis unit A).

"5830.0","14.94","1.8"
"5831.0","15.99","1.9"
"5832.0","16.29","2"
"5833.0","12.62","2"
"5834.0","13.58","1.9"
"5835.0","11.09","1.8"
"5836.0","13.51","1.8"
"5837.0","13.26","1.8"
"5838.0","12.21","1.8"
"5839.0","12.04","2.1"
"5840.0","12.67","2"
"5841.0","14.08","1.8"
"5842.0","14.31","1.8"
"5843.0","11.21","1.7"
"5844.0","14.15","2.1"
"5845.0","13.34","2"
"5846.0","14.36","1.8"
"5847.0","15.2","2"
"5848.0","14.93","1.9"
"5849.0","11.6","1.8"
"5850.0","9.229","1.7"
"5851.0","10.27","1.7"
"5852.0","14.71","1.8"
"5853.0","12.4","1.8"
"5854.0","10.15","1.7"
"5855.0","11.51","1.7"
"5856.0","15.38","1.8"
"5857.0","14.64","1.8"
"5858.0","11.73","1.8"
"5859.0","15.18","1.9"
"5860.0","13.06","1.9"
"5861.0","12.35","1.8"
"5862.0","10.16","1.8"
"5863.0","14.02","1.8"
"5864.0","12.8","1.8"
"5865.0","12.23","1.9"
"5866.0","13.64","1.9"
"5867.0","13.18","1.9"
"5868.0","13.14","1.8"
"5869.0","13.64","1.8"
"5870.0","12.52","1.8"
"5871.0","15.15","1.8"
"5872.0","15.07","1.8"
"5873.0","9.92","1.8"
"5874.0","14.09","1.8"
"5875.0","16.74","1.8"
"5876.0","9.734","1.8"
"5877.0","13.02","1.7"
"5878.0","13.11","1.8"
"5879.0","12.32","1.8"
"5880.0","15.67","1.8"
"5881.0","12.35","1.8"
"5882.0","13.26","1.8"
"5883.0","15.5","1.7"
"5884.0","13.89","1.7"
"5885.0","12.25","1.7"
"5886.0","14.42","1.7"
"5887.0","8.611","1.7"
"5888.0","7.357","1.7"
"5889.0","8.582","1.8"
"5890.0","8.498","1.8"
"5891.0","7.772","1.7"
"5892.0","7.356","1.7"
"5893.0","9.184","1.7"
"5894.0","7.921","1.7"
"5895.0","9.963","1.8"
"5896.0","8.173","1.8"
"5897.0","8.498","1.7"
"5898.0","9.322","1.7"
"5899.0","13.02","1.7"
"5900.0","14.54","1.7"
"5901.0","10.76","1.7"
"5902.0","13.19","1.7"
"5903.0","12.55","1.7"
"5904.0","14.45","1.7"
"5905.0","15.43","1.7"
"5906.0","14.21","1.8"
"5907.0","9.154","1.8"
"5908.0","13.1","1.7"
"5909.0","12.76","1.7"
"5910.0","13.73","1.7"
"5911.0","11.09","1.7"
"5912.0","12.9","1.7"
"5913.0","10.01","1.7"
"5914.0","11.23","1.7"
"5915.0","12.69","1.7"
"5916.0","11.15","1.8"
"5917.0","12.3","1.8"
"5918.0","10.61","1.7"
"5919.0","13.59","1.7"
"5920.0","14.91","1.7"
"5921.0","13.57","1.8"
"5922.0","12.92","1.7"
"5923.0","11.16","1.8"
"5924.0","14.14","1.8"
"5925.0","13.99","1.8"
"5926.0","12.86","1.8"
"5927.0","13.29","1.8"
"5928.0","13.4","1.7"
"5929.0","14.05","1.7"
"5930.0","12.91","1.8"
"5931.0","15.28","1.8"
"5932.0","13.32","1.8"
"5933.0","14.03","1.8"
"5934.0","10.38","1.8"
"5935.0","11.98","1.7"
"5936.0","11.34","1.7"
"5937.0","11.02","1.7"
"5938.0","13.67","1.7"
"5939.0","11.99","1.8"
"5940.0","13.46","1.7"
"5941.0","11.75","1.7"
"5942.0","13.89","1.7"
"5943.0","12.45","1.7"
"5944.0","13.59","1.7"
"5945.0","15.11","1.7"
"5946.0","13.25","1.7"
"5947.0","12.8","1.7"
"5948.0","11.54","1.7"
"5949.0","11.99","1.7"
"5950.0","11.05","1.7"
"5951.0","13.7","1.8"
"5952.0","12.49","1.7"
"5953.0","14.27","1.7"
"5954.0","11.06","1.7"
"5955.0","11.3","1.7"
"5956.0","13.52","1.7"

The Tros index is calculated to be 5934.0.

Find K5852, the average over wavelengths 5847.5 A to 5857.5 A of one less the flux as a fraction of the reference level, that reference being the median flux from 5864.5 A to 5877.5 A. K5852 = 0.053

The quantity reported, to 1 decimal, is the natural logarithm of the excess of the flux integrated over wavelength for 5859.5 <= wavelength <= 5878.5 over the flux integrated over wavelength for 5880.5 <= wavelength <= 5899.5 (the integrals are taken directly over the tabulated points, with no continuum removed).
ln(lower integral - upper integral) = 3.9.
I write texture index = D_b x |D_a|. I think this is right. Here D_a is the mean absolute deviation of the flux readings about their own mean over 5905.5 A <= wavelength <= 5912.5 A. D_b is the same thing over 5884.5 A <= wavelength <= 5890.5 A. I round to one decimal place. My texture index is 3.0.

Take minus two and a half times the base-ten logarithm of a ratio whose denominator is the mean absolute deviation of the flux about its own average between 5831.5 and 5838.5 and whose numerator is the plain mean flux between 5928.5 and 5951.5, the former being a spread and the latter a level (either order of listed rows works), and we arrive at -2.69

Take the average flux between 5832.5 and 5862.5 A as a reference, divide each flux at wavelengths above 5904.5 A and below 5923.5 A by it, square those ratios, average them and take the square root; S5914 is 0.98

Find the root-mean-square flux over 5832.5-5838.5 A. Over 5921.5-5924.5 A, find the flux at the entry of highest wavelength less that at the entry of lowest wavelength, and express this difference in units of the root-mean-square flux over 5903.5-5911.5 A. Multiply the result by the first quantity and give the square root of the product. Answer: 1.1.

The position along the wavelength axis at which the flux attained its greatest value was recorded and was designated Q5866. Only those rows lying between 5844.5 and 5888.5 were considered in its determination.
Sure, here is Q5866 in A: 5875.0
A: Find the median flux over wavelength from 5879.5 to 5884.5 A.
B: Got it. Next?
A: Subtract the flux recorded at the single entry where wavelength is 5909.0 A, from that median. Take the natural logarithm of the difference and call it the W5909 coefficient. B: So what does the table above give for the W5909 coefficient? 0.12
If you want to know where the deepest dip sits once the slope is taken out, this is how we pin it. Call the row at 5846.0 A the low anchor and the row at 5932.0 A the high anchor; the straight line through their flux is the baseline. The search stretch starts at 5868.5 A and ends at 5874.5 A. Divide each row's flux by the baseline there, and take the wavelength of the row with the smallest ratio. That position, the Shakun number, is 5873.0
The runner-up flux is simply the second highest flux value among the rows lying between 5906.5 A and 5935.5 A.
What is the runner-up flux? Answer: 14.91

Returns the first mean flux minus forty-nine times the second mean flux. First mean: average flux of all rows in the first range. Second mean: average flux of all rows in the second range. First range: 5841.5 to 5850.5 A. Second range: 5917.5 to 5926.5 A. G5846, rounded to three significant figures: -628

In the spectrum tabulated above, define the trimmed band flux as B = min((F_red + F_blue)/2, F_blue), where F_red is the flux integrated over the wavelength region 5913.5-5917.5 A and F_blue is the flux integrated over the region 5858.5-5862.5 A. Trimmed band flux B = 49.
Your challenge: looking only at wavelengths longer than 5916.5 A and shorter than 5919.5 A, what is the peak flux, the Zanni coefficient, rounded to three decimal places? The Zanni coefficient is 13.590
